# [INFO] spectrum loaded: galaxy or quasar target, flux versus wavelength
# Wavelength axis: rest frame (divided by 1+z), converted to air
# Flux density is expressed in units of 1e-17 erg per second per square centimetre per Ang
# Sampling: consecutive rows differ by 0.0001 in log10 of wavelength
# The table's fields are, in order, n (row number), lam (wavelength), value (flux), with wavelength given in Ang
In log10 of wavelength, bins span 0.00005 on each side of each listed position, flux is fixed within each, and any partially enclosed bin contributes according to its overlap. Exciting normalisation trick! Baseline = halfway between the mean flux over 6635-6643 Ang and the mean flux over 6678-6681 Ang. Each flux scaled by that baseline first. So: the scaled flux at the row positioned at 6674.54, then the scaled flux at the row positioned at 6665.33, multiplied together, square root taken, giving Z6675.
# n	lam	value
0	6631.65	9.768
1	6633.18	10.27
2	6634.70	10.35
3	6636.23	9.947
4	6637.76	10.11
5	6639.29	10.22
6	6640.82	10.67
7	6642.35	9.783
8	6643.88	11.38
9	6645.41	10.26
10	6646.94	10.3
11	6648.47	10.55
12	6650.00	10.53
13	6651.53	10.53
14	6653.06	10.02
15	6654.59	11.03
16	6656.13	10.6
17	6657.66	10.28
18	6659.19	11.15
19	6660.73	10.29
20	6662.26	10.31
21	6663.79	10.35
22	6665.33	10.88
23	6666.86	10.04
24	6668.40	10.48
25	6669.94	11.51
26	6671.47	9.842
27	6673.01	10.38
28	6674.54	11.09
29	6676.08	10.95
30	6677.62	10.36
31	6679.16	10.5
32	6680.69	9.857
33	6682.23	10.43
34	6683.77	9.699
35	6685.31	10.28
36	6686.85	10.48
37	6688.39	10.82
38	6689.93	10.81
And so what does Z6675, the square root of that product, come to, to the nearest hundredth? 1.08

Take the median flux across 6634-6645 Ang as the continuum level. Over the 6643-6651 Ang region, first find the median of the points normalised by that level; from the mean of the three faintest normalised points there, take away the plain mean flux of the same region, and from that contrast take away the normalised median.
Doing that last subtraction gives -10.6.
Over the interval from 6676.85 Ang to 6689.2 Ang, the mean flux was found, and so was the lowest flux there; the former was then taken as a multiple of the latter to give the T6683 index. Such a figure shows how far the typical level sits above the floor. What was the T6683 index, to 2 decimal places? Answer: 1.06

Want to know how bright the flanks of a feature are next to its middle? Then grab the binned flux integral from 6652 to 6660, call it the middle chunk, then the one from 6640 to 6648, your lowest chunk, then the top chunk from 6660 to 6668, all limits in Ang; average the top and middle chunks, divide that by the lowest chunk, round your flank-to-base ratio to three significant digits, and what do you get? 1.00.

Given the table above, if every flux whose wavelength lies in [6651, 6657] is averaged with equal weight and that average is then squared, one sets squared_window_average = 111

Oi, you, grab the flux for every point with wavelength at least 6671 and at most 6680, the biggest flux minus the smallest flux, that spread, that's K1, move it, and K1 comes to 1.2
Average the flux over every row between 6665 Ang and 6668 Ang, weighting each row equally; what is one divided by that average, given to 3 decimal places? 0.096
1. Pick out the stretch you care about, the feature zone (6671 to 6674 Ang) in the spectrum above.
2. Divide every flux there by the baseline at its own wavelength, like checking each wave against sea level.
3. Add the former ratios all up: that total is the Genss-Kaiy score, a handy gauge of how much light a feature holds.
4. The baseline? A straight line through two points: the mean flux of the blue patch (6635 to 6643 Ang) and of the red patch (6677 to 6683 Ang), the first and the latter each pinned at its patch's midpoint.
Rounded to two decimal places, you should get 1.97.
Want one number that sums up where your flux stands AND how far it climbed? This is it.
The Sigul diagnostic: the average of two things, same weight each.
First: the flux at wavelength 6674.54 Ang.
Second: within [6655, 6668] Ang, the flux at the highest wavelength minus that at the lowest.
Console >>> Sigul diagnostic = 5.3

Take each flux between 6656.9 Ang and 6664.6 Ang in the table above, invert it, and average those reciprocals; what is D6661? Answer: 0.096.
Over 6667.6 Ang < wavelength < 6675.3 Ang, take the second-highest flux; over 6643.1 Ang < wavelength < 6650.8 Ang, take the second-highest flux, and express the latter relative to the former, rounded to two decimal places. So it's 0.95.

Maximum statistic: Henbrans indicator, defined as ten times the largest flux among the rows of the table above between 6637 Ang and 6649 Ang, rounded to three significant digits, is 114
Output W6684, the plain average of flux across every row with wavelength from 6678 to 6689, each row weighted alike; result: 10.3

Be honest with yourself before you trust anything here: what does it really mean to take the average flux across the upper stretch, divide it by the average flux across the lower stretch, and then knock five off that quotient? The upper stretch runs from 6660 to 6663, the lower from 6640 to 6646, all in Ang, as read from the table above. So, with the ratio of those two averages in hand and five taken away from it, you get -4.02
